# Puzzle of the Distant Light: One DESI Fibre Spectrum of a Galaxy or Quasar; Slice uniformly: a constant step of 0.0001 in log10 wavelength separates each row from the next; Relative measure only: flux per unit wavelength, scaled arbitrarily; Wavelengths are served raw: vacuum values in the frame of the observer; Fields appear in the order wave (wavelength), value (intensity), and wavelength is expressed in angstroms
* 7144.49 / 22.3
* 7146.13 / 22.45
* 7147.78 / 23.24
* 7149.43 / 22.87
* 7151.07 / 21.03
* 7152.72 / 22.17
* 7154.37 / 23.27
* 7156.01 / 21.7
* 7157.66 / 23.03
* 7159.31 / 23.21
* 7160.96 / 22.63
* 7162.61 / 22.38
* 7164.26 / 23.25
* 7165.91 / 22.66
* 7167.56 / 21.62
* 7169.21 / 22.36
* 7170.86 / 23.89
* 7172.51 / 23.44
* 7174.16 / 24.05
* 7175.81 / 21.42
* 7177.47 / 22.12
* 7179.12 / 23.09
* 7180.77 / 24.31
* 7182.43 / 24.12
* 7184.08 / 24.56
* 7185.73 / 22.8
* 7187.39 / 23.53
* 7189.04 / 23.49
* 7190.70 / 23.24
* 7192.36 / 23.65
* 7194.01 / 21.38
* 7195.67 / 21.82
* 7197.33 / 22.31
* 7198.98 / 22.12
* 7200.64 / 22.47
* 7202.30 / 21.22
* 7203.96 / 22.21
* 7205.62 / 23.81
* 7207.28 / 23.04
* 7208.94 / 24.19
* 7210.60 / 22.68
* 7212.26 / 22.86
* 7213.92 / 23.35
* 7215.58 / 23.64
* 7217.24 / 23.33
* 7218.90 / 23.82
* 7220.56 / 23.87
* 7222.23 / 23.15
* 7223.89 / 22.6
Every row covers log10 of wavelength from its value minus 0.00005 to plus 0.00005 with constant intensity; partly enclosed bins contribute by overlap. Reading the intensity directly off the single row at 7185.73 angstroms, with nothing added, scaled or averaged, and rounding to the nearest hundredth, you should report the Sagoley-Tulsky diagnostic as 22.80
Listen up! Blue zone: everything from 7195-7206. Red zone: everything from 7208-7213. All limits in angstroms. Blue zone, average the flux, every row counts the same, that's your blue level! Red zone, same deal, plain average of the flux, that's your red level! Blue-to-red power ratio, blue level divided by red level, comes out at 0.96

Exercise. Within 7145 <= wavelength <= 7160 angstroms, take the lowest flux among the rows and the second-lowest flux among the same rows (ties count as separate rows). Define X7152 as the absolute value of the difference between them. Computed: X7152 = 0.7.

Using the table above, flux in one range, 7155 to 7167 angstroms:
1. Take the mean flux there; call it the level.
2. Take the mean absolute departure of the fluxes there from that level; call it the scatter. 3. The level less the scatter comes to 22.3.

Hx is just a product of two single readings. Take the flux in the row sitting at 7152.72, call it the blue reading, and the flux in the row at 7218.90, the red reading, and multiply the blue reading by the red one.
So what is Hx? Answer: 528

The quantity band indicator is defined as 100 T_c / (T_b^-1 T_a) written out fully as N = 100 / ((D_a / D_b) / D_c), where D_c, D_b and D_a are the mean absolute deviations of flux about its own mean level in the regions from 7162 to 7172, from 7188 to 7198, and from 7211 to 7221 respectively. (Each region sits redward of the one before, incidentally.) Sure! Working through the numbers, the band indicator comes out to 159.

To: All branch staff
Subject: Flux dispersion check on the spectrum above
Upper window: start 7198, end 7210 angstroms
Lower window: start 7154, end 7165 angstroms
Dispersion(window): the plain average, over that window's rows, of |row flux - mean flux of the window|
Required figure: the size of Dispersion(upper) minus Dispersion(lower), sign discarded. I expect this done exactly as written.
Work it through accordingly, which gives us 0.35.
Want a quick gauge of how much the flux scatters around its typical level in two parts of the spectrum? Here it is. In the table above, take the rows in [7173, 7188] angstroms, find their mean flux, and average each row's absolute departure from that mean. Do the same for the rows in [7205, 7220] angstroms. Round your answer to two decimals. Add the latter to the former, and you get 1.27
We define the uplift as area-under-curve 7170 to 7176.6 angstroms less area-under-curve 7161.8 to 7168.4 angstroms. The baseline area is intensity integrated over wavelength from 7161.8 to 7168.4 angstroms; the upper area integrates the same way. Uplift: 5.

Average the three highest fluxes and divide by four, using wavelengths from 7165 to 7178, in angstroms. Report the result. 5.95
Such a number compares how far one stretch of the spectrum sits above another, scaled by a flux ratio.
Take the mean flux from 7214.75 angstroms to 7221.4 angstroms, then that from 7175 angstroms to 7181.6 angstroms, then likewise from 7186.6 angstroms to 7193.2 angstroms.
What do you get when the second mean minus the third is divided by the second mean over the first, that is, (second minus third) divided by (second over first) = -0.8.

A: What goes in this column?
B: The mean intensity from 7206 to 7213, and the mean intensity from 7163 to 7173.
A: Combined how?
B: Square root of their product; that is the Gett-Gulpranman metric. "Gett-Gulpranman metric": 23.0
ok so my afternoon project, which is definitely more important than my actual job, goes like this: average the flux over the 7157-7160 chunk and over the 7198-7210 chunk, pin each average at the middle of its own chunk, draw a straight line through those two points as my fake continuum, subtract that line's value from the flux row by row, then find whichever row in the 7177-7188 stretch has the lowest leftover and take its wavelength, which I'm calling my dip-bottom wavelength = 7177.47 angstroms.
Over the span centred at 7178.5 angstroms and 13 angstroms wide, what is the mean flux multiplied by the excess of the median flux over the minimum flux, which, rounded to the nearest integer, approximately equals 54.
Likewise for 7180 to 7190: 24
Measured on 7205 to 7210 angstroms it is 18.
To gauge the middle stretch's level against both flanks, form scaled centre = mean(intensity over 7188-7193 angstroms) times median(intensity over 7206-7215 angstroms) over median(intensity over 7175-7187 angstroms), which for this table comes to 23.4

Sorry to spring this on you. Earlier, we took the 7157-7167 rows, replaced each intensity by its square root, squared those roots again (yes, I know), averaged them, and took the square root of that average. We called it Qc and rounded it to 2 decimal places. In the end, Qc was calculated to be 4.78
